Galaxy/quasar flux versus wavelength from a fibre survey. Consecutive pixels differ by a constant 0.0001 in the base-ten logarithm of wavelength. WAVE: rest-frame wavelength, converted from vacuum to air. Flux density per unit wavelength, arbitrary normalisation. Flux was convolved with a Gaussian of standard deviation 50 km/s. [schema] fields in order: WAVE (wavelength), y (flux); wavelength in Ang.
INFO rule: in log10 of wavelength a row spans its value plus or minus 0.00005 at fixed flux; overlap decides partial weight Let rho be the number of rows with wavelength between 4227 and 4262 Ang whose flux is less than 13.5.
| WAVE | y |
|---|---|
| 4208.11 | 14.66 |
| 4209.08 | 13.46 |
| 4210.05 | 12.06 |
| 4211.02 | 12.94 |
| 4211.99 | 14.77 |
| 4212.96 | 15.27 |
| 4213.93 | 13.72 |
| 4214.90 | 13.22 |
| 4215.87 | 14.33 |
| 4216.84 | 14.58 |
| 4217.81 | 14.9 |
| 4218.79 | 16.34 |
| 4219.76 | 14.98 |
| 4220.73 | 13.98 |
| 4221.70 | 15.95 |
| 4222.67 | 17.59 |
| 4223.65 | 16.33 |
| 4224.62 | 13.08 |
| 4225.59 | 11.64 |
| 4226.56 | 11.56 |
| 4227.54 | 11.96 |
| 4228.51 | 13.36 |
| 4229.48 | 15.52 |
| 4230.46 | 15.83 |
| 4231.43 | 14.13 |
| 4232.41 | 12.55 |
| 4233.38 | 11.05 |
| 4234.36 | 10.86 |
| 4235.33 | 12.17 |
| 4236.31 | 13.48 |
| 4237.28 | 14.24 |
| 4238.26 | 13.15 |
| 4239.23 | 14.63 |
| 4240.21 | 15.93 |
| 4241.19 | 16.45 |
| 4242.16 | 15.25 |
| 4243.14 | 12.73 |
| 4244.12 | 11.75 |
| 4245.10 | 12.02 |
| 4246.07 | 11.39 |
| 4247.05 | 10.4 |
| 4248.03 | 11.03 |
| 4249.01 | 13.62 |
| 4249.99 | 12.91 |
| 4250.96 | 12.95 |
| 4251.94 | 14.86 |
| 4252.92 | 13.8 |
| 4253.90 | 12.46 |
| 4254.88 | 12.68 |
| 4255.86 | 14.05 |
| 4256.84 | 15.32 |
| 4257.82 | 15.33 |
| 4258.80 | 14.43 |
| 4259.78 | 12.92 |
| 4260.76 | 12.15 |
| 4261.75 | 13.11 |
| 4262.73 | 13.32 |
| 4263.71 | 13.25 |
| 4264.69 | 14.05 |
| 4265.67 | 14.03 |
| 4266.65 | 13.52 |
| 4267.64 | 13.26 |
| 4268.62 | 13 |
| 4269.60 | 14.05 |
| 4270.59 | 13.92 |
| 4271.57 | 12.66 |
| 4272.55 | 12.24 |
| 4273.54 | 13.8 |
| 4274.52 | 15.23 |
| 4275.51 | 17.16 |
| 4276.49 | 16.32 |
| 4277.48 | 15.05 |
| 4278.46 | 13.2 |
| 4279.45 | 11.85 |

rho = 21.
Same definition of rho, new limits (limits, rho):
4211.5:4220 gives 1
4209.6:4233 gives 9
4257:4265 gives 5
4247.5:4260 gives 6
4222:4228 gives 4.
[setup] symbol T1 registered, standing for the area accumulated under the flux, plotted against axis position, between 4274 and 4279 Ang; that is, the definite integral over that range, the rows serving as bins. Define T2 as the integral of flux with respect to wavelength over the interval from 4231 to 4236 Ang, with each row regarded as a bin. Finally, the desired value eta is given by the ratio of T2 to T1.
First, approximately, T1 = 76.7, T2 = 61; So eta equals 0.79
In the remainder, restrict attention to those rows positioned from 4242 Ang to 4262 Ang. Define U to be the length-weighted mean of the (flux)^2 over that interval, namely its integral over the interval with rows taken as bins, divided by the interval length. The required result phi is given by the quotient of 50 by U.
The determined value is 0.290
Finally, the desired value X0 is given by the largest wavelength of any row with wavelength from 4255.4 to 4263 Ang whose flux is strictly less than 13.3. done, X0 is 4261.75 Ang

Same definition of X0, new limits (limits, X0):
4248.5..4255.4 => 4254.88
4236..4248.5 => 4248.03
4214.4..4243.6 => 4243.14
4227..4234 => 4233.38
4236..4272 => 4271.57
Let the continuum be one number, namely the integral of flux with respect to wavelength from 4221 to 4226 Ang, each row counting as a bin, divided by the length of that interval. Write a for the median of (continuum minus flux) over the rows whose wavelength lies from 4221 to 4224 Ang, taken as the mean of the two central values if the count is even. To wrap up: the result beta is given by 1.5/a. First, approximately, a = -1.40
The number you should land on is -1.1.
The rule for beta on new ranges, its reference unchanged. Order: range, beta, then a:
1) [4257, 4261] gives 1.2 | 1.26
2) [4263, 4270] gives 1.1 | 1.41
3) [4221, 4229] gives 0.9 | 1.71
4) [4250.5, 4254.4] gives 1.0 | 1.56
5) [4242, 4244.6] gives 0.7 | 2.20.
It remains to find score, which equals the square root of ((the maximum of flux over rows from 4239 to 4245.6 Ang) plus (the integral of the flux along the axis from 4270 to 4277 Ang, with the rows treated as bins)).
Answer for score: 10.85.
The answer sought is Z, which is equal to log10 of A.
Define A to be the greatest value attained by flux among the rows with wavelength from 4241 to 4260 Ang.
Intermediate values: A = 16.45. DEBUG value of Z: 1.22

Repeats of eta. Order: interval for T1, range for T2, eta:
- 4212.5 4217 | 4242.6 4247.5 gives 0.90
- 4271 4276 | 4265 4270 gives 0.96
